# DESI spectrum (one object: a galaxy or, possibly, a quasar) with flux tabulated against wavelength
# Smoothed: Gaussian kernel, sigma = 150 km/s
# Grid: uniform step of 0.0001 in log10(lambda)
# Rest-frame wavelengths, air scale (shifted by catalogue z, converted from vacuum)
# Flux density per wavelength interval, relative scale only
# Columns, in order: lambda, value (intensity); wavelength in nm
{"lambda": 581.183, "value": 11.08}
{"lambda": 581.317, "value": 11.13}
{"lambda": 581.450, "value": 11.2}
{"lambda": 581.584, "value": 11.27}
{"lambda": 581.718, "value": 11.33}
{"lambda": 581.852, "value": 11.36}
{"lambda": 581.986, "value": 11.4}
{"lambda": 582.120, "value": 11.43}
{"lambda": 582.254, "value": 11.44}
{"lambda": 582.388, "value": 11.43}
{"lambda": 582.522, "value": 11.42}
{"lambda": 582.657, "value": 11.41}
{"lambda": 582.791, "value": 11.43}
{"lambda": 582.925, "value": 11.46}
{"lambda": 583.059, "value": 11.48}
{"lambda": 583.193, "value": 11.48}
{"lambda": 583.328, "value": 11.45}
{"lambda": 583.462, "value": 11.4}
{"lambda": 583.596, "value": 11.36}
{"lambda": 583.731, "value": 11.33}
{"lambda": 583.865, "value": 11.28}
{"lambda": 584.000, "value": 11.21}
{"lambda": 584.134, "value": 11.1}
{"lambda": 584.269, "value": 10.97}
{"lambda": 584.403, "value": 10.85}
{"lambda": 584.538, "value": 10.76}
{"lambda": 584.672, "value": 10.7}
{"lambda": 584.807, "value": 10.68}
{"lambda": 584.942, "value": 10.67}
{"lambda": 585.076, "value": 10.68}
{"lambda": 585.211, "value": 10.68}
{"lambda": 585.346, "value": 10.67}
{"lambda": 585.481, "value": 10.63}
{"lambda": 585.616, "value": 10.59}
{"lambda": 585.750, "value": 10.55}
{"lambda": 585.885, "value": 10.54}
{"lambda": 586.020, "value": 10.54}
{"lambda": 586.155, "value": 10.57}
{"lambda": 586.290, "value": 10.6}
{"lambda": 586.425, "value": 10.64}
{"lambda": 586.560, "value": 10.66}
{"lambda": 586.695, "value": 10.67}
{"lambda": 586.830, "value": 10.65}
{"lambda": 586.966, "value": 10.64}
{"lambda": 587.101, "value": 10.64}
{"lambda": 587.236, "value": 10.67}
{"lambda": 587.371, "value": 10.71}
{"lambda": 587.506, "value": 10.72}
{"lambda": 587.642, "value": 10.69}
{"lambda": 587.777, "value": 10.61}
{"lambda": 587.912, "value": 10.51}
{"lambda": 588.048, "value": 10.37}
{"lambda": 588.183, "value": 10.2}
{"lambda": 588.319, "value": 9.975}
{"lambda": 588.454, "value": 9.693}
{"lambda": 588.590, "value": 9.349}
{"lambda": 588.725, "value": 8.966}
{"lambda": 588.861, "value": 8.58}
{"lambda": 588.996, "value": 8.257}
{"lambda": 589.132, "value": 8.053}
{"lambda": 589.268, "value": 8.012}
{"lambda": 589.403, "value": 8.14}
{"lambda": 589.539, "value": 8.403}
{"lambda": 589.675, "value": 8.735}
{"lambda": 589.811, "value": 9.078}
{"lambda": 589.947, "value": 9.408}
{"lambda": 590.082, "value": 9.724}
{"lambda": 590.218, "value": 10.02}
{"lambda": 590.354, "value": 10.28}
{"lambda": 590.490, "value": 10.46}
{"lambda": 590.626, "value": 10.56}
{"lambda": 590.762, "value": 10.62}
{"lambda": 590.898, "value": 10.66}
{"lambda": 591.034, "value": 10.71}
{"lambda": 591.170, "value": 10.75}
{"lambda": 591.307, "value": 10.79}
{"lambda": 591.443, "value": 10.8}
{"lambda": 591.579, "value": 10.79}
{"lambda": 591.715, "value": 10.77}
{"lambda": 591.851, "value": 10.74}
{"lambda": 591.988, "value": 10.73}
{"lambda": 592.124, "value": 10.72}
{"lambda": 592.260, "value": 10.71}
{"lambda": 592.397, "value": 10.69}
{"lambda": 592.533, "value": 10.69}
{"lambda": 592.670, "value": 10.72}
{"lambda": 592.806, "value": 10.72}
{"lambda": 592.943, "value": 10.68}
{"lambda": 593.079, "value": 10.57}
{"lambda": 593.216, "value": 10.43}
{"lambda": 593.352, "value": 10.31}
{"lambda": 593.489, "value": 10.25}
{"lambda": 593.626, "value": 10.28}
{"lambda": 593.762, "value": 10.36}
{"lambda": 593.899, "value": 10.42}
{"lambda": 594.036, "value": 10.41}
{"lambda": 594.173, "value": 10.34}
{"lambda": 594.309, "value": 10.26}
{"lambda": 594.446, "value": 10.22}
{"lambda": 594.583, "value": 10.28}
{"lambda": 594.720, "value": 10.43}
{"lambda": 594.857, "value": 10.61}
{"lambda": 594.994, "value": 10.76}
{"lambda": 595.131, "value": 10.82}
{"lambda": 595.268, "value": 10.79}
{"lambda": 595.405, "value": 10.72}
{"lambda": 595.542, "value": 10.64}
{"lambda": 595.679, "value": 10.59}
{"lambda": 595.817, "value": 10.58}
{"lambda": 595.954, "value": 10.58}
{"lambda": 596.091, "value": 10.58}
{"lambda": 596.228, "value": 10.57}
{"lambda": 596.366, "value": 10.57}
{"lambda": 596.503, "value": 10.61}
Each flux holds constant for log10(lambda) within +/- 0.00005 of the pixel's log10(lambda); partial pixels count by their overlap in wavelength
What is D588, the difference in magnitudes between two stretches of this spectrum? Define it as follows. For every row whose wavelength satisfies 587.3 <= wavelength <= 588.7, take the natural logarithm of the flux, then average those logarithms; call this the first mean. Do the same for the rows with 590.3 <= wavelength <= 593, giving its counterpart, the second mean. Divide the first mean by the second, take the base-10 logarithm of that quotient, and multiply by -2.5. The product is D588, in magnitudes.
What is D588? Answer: 0.02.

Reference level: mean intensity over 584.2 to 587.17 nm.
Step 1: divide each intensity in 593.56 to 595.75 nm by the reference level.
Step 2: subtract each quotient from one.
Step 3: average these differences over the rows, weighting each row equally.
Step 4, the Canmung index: 0.016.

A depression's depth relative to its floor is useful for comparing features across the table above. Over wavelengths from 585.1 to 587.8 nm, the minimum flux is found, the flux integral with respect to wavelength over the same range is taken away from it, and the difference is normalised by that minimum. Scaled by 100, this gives -172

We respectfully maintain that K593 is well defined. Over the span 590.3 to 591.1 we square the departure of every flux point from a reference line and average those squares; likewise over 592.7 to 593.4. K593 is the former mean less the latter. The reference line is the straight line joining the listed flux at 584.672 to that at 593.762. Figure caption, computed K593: -0.02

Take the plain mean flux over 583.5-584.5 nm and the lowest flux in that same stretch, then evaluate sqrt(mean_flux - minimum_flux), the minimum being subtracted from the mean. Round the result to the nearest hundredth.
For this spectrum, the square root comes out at 0.55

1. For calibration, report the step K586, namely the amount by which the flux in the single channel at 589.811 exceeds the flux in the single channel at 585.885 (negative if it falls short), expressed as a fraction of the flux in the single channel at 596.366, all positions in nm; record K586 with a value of -0.14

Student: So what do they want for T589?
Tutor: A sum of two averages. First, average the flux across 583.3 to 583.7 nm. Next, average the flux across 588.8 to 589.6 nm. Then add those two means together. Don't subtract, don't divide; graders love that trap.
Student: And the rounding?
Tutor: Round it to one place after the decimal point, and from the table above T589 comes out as 19.6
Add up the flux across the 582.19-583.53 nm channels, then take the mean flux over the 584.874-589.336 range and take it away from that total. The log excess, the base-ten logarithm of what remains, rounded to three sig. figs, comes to 2.02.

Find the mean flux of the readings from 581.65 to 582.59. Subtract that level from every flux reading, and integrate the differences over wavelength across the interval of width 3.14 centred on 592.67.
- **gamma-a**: -2.5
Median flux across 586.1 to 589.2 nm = 10.60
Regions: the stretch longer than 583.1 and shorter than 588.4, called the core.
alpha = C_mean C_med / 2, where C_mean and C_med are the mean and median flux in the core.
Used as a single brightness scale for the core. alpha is 57.4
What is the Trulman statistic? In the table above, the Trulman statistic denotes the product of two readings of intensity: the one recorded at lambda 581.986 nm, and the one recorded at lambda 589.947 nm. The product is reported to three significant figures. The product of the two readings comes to 107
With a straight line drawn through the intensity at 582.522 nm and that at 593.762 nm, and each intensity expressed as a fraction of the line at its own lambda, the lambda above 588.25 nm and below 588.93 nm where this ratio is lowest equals 588.861 nm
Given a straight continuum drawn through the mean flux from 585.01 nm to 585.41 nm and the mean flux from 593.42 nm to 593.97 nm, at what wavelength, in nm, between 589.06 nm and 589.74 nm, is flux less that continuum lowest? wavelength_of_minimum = 589.268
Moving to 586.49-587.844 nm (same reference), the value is 586.966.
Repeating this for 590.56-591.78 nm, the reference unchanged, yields 590.626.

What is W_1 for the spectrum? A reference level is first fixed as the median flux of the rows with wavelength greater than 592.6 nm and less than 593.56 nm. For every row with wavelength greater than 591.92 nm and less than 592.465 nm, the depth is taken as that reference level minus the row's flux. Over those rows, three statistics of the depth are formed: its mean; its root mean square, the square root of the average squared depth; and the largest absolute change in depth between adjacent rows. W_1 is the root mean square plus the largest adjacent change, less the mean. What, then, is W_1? 0.31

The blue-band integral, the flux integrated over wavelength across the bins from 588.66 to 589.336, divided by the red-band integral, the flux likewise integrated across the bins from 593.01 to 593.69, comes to 0.80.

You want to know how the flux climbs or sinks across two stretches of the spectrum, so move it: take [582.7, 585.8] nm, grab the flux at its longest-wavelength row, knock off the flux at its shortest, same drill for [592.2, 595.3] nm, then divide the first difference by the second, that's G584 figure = -11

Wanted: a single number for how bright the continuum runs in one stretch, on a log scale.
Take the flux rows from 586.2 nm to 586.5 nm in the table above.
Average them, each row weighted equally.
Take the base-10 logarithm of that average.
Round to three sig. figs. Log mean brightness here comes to 1.03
